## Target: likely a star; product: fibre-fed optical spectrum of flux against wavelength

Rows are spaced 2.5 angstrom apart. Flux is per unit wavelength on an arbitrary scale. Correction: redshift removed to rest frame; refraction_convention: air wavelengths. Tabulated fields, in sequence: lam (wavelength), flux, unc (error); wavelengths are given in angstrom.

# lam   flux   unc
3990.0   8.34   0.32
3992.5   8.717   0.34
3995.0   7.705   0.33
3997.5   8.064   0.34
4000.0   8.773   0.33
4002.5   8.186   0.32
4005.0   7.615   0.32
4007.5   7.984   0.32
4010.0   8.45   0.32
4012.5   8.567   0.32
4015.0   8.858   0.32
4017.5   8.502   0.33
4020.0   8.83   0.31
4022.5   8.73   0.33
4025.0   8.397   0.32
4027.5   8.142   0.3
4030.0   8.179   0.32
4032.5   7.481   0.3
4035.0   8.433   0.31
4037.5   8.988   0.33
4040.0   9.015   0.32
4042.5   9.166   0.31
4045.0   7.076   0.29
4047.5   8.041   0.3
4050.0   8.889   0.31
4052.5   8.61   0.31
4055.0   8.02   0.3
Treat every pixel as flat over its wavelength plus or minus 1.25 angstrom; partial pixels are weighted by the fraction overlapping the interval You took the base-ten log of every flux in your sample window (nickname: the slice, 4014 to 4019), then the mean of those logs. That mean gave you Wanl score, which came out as 0.938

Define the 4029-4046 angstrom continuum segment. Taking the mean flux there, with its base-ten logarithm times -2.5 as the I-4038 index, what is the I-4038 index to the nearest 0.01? -2.30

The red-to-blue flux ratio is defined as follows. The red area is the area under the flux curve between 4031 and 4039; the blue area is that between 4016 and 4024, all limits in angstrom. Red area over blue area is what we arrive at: 0.96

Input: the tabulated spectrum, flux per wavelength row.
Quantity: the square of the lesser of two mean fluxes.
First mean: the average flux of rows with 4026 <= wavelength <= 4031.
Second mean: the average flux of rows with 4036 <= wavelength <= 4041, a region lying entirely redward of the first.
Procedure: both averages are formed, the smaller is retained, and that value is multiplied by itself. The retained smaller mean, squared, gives 67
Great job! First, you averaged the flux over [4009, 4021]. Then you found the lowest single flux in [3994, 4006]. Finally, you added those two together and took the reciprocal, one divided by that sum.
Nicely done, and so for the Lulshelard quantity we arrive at 0.0615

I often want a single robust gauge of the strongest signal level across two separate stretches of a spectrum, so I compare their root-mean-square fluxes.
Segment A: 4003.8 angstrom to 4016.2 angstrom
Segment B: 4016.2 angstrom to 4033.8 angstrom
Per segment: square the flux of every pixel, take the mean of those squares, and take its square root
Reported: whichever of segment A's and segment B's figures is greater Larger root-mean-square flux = 8.33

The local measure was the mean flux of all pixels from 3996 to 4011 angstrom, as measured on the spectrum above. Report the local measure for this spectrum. 8.2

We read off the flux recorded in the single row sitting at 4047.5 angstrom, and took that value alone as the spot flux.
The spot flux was 8.041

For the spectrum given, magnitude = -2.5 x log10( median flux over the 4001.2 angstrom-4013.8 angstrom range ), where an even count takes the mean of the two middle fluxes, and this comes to -2.28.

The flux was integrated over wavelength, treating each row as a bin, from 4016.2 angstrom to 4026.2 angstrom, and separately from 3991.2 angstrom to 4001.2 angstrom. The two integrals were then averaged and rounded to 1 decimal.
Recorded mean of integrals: 84.6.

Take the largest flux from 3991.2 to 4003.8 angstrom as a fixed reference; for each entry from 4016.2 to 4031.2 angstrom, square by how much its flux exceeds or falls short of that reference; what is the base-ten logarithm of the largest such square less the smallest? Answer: -0.4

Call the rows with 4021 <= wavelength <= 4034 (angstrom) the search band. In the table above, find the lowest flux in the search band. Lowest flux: 7.481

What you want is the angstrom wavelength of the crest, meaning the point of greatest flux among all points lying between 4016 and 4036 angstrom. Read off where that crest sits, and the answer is 4020.0 angstrom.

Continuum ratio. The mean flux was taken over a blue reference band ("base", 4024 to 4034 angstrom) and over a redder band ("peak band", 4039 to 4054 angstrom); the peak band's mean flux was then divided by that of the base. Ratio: 1.05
